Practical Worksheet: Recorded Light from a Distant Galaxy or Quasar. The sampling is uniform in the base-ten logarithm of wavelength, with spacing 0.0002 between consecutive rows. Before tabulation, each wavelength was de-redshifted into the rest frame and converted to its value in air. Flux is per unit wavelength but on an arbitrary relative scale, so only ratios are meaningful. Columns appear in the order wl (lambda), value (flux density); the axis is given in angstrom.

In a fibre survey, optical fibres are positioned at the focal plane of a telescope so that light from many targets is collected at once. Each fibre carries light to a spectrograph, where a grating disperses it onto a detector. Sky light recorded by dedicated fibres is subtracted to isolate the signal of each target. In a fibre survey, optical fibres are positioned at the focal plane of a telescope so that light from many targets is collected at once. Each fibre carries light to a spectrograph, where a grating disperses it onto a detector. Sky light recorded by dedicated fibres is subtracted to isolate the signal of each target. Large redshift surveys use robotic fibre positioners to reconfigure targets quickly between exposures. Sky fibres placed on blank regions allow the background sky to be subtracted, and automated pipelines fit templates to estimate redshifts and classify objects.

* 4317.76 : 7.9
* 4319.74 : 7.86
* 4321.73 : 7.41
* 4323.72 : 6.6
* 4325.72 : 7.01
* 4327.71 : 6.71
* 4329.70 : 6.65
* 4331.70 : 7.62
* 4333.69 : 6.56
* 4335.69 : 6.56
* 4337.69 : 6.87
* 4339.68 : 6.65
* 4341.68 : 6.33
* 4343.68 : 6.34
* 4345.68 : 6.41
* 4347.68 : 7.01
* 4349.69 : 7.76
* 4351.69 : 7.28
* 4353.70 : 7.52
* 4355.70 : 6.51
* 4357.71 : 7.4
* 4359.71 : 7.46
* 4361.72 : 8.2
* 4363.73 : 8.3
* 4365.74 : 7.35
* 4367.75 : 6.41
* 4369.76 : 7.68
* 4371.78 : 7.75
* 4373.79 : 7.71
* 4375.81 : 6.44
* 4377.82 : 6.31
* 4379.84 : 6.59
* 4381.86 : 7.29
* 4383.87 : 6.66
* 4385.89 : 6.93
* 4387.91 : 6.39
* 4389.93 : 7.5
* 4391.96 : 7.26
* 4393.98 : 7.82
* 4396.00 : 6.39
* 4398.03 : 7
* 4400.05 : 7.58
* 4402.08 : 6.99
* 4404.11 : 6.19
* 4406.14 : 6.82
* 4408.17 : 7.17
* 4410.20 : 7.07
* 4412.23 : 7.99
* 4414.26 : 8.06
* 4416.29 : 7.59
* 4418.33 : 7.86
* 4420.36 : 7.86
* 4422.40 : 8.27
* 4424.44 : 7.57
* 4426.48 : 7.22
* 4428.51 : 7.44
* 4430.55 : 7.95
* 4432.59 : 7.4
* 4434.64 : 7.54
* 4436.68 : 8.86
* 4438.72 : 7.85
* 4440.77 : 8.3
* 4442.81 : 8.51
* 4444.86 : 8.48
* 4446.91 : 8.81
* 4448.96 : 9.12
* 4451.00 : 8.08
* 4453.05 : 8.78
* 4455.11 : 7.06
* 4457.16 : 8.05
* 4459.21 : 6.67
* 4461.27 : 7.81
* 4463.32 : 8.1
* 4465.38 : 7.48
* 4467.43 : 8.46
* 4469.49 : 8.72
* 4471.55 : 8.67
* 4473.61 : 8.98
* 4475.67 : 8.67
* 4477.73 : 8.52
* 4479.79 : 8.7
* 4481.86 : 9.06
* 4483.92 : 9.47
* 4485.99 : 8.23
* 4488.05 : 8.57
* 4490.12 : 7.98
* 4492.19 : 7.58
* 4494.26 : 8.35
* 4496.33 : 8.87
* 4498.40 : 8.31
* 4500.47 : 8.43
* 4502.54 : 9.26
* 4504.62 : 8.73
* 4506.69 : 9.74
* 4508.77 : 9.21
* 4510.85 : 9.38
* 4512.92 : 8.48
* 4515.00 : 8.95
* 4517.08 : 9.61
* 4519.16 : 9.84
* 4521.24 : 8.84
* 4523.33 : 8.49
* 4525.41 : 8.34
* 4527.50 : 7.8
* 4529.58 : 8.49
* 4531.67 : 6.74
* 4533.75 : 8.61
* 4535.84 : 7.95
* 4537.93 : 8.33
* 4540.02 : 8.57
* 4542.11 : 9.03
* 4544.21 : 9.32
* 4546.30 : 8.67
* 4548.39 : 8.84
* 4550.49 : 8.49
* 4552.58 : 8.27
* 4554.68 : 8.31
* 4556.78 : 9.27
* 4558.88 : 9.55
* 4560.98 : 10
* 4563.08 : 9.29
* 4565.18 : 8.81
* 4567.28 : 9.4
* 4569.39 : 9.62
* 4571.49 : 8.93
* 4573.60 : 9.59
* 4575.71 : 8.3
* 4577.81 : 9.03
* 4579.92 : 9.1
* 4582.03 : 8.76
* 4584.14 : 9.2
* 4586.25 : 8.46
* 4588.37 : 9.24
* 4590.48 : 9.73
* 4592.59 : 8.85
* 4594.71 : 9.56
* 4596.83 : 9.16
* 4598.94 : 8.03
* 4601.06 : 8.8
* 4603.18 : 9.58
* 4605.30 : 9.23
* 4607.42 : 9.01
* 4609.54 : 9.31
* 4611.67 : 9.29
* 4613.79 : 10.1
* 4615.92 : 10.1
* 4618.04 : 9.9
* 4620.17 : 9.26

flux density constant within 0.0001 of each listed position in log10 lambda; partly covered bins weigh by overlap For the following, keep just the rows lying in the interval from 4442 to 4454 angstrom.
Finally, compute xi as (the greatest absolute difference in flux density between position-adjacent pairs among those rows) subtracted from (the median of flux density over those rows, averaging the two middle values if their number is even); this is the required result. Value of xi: 7.6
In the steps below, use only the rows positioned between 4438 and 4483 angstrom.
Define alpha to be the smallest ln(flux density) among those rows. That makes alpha 1.90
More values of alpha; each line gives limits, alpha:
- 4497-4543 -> 1.91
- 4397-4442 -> 1.82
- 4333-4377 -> 1.85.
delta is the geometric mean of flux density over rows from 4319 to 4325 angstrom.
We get 7.3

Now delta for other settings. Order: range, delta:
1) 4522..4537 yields 8.0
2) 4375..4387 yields 6.7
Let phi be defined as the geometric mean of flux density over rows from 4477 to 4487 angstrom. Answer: 8.8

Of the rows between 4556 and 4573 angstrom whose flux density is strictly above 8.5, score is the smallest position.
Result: 4556.78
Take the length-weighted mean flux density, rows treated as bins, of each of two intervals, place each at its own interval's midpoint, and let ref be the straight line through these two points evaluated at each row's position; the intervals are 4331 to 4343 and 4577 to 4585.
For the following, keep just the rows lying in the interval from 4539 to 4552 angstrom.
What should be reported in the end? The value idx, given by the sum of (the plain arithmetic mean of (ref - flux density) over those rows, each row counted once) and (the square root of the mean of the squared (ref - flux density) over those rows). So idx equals 0.2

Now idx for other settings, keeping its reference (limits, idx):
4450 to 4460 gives 0.9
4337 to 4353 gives 0.4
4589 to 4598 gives 0.2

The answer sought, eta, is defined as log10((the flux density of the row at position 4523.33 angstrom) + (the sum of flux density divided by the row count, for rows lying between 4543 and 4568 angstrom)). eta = 1.24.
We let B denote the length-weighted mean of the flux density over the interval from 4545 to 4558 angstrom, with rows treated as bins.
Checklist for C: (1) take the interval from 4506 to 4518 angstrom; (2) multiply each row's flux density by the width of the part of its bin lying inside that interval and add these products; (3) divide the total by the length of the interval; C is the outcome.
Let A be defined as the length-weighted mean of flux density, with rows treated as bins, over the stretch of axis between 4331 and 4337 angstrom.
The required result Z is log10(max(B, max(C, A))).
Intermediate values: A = 6.9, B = 8.67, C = 9.21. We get 0.964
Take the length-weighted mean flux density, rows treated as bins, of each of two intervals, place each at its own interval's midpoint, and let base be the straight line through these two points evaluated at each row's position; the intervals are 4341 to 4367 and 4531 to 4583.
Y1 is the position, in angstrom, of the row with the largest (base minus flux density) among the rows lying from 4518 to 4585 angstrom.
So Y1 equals 4531.67 angstrom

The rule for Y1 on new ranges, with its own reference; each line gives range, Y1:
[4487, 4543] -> 4531.67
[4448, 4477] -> 4459.21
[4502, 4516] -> 4512.92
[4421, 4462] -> 4459.21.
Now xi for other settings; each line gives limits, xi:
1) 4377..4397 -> 5.4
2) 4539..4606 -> 7.8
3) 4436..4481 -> 6.8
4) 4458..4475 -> 7.1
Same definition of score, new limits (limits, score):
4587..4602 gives 4588.37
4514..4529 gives 4515.00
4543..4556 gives 4544.21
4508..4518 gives 4508.77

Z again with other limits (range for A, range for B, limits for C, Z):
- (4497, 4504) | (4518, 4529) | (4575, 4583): 0.946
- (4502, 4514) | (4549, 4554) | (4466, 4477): 0.960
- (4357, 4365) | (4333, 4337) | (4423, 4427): 0.895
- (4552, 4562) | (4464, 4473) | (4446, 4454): 0.960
